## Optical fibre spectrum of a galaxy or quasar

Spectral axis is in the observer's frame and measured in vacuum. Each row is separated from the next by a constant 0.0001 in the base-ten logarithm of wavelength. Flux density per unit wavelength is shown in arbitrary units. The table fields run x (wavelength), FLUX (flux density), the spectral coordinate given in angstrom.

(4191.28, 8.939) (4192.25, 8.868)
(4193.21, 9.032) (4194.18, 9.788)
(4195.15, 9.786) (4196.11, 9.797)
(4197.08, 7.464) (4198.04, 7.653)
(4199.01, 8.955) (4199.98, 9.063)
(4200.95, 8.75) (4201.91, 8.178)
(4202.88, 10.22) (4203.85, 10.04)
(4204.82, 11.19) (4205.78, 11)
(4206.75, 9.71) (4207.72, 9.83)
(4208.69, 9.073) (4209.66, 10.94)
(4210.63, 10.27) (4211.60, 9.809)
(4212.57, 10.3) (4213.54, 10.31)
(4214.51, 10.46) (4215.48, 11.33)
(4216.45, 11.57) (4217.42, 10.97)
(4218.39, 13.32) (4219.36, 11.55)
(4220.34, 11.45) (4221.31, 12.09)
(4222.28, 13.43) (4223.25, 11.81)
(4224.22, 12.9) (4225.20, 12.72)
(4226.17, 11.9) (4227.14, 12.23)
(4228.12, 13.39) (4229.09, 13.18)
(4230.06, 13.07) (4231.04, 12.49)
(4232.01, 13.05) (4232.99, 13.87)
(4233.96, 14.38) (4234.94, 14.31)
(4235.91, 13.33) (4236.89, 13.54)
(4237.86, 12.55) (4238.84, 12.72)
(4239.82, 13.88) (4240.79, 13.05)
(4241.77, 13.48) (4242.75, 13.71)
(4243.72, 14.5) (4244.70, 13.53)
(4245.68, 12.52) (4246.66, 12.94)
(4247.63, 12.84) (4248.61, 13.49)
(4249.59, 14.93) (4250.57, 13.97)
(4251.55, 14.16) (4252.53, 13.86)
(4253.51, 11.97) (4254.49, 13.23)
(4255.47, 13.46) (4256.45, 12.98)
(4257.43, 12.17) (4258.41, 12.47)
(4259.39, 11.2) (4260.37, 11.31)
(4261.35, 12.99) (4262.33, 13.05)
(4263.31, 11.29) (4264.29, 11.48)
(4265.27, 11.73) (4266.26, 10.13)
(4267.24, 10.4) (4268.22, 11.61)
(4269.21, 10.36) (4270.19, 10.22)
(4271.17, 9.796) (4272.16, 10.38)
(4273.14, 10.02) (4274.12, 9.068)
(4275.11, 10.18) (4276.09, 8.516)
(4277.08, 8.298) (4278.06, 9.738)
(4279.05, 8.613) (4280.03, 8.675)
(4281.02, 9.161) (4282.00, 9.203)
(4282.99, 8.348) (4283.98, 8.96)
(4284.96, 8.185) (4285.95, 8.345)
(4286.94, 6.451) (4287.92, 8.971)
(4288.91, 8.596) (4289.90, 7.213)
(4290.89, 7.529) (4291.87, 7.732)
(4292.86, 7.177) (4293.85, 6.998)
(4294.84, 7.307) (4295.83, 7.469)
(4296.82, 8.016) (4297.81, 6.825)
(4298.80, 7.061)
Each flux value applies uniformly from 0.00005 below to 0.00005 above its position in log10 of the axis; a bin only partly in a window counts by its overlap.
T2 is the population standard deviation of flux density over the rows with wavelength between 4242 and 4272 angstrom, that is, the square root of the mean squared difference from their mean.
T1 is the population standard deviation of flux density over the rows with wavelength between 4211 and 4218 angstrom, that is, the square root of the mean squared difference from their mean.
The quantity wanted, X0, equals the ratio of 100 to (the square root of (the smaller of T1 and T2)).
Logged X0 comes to 131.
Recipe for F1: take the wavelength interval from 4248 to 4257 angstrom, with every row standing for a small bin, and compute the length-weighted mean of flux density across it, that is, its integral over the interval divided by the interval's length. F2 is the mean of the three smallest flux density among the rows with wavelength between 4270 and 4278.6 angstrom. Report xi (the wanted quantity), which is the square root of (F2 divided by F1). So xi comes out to 0.799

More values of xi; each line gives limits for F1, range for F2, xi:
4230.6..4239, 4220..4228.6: 0.936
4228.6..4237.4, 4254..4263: 0.926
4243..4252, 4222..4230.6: 0.937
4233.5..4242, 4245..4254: 0.961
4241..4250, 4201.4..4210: 0.815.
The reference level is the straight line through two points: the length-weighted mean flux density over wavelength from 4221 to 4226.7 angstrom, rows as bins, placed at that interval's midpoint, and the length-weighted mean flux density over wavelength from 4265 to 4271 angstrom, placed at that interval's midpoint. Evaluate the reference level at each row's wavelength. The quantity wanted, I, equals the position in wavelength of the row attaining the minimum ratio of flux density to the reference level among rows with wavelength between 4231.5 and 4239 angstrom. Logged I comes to 4237.86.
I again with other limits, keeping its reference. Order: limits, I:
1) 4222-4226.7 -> 4223.25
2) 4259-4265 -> 4259.39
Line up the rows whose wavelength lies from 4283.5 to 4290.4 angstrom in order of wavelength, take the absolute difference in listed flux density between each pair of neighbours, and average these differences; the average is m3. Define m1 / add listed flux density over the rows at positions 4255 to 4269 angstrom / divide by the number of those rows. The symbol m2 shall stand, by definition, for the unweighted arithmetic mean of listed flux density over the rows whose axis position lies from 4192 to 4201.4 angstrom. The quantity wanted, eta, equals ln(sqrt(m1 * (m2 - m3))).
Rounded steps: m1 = 12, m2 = 8.9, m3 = 1.18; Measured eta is 2.26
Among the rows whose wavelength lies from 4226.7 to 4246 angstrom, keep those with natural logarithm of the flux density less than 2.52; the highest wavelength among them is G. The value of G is 4227.14 angstrom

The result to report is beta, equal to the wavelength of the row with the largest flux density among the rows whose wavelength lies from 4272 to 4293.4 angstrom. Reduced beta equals 4272.16 angstrom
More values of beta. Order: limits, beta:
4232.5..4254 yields 4249.59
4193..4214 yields 4204.82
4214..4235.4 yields 4233.96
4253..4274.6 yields 4255.47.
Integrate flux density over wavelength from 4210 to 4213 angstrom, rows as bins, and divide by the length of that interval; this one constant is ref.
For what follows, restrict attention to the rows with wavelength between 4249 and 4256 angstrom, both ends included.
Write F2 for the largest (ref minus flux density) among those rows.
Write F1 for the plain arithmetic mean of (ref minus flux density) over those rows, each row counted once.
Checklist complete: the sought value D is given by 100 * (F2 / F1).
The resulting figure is 52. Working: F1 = -3.5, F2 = -1.8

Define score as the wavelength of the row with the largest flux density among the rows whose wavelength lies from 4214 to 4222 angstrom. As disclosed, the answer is 4218.39 angstrom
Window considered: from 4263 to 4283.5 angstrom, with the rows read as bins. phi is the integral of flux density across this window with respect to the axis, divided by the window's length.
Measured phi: 9.9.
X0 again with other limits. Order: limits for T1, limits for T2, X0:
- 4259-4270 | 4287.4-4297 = 128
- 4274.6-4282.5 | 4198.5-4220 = 128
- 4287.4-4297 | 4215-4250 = 128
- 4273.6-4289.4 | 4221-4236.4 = 115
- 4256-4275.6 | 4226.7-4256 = 121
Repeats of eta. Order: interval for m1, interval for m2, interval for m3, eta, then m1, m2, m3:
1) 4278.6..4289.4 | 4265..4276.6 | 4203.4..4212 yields 2.19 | 9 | 10.2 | 0.81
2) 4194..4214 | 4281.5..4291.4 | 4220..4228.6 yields 2.12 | 10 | 8.2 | 0.90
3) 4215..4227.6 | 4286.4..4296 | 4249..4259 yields 2.21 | 12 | 7.5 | 0.71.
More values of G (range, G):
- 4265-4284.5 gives 4283.98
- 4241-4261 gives 4260.37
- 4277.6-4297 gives 4296.82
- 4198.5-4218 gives 4217.42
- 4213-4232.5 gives 4227.14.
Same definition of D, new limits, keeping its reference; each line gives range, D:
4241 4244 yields 89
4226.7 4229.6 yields 75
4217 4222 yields 47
